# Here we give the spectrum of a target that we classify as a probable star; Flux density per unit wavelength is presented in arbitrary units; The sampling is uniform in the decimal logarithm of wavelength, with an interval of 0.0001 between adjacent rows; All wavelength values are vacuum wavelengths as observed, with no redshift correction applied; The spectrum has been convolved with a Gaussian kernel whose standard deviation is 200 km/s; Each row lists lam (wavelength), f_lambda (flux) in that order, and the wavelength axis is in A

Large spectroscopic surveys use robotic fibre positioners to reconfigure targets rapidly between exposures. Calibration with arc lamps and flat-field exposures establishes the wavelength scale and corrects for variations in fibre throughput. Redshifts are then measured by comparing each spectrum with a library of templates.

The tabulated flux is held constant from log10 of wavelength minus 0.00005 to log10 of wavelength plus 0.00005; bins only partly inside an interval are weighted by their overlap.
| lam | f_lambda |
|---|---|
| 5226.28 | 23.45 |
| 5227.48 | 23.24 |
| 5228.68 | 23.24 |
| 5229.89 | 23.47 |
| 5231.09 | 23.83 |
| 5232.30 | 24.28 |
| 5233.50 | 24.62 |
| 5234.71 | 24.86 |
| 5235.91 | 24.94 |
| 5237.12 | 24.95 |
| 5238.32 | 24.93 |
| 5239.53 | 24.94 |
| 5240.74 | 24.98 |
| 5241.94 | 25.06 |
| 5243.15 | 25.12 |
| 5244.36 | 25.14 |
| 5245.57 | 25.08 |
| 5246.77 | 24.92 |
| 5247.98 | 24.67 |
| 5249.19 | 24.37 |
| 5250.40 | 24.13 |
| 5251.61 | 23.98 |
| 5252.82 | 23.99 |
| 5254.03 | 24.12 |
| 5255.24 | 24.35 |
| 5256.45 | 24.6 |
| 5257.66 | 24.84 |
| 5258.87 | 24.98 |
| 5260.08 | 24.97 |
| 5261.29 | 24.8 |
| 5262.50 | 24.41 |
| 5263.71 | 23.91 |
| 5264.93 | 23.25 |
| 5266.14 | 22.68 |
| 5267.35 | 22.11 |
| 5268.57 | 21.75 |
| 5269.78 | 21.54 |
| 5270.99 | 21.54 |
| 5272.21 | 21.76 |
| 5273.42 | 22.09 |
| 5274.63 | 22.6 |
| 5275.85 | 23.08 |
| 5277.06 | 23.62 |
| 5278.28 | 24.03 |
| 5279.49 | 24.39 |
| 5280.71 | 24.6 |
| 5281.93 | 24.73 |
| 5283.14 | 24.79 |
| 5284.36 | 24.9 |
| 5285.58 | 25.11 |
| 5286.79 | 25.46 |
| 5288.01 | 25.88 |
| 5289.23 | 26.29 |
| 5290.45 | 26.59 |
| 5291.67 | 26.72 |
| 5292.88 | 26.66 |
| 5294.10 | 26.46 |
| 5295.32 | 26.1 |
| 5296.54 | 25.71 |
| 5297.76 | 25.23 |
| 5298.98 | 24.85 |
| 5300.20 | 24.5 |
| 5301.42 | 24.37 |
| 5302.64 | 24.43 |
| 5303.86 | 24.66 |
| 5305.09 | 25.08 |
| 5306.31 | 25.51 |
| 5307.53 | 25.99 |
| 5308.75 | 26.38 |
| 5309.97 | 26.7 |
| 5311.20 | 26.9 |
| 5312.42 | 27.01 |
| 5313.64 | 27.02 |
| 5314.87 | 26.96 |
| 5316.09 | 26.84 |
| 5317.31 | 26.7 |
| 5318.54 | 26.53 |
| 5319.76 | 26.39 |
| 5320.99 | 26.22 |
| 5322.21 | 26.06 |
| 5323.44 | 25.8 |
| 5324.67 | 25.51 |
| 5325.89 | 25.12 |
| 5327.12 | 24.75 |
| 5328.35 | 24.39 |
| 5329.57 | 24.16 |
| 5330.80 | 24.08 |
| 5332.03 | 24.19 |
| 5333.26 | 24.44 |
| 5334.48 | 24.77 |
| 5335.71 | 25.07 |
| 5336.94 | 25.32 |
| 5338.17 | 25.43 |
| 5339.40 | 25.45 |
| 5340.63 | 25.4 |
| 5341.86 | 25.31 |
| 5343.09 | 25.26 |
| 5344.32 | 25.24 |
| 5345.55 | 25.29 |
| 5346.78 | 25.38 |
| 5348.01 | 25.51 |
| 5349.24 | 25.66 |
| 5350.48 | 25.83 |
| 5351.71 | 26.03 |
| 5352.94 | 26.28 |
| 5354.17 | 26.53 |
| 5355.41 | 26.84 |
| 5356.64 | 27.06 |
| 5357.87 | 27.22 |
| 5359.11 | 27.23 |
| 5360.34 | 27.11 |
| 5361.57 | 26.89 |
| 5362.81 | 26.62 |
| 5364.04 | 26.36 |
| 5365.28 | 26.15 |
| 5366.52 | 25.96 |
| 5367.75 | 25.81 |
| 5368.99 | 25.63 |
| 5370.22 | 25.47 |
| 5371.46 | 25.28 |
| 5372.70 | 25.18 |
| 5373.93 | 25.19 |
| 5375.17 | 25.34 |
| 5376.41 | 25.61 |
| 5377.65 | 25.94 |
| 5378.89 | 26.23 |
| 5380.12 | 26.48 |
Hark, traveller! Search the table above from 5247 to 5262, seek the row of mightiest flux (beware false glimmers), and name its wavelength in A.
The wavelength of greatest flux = 5258.87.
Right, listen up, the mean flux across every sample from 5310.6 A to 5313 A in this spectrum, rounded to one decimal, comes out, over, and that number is 27.0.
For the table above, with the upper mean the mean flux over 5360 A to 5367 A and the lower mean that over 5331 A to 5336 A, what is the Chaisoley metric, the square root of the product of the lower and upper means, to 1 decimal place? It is 25.5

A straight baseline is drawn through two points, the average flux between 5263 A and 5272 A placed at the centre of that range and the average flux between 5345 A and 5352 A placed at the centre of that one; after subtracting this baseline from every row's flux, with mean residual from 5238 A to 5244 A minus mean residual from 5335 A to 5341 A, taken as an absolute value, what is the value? 3.5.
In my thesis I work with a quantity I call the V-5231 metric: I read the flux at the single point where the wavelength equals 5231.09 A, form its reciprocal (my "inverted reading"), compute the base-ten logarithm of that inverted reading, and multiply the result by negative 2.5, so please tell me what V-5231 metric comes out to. 3.44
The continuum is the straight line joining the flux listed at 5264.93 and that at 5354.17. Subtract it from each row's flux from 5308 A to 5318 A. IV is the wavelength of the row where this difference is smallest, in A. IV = 5308.75 A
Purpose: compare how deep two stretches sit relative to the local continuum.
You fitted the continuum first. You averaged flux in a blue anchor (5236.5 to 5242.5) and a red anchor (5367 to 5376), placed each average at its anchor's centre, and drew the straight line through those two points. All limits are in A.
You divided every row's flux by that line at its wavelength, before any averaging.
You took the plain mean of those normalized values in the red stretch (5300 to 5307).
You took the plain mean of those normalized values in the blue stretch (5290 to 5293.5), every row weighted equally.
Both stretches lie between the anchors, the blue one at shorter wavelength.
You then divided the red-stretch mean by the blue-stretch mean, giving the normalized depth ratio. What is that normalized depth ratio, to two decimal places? 0.93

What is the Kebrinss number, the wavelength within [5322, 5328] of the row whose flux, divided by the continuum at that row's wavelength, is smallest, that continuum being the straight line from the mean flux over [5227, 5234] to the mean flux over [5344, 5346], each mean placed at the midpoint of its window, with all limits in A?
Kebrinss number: 5327.12 A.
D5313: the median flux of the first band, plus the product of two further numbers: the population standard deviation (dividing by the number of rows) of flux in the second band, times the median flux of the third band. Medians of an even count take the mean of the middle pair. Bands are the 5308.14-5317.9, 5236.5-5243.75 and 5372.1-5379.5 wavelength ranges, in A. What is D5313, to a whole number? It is 29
